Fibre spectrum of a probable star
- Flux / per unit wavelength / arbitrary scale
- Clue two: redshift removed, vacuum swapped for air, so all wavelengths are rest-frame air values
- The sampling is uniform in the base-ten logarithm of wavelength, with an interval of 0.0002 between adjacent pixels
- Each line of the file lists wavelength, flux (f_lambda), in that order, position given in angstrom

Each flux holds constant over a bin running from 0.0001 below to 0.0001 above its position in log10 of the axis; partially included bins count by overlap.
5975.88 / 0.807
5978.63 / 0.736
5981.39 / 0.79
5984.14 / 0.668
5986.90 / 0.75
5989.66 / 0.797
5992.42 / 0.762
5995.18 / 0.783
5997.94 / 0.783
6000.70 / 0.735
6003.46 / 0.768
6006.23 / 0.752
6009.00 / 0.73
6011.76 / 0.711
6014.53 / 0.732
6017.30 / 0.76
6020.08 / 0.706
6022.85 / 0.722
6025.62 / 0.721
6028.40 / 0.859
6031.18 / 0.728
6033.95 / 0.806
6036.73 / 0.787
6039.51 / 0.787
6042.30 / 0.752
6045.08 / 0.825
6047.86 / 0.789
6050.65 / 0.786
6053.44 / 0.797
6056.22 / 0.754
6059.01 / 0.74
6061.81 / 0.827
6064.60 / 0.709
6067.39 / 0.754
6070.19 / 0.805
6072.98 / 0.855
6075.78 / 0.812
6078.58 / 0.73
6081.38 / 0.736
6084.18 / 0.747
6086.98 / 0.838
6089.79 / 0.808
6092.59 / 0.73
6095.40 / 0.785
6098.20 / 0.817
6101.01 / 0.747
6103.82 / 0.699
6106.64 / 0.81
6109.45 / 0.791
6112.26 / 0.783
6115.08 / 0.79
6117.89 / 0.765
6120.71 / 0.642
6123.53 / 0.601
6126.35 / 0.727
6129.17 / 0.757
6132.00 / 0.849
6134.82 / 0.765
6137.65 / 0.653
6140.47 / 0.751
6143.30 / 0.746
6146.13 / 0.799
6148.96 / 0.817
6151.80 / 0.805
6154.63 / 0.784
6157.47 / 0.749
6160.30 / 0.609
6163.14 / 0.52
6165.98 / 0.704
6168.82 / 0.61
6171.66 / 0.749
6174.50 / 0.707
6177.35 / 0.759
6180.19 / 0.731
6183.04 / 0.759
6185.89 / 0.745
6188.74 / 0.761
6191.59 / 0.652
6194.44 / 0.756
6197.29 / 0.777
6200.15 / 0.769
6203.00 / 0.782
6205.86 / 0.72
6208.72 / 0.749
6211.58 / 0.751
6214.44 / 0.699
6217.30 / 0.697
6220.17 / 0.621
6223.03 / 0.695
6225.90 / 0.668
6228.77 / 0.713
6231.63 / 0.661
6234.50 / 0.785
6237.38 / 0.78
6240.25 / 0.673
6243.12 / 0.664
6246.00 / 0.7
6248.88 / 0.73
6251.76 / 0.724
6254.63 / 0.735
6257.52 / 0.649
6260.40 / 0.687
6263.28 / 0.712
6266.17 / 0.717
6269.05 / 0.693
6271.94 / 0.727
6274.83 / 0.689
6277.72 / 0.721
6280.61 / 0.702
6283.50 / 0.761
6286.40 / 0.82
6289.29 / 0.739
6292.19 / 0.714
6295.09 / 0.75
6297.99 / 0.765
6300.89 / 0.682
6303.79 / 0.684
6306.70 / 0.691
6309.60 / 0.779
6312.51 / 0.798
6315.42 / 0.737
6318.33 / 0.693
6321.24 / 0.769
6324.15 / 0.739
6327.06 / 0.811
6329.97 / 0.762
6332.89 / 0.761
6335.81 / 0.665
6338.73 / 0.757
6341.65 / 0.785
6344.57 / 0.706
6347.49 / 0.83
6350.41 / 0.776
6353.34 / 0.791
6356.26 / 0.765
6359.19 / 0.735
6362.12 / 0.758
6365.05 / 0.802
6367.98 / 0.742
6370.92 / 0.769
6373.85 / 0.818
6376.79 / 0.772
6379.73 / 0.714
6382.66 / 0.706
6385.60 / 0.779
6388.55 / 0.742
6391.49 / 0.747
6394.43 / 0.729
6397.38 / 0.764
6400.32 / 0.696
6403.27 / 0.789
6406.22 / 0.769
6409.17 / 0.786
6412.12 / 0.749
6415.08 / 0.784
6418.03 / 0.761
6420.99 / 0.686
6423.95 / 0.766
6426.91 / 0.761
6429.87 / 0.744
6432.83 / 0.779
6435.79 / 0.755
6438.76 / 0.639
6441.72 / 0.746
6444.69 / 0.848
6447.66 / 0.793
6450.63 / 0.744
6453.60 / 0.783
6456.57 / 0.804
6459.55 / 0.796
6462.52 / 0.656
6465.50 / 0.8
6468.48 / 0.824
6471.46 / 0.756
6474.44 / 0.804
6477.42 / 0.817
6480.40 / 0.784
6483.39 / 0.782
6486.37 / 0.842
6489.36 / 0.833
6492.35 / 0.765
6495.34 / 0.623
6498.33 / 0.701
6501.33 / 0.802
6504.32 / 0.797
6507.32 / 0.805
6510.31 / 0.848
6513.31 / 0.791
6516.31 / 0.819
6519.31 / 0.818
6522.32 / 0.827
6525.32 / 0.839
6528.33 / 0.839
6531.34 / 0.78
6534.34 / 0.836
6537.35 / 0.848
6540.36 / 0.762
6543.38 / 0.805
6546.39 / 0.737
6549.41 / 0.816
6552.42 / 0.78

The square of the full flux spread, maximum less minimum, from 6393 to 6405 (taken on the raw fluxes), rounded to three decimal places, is 0.009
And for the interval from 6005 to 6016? 0.002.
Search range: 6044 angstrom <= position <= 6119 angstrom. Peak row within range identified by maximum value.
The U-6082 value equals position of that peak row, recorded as 6072.98 angstrom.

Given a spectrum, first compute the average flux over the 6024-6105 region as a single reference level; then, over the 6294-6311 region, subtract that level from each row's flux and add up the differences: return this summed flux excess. -0.31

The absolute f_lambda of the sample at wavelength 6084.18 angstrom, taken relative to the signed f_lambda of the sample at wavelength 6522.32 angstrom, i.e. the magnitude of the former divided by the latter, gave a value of 0.90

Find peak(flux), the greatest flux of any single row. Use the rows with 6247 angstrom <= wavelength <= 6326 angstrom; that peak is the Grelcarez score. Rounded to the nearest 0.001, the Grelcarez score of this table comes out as 0.820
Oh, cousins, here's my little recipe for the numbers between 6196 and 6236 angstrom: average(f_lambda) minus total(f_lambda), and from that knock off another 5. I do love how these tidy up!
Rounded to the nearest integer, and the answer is -14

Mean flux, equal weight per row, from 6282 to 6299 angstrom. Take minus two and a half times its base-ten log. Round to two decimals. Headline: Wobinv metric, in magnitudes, 0.30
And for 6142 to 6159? 0.27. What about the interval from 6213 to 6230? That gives 0.42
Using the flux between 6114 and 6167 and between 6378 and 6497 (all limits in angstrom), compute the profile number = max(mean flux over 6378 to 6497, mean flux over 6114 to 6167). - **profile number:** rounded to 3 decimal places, 0.761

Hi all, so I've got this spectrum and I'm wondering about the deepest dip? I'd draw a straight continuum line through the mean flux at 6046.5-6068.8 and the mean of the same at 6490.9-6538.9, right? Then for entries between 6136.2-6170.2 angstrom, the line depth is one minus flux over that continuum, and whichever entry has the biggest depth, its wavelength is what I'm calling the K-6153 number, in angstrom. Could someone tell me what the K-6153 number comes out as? 6163.14 angstrom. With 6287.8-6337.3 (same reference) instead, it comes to 6335.81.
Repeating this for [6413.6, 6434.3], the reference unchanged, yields 6420.99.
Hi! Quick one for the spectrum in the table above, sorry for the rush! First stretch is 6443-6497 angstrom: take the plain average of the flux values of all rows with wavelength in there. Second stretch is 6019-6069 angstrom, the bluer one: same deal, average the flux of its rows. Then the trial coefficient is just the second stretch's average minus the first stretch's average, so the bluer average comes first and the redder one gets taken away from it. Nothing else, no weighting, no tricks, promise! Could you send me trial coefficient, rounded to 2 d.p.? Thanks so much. -0.01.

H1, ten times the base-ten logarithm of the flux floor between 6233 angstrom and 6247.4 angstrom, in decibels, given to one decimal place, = -1.8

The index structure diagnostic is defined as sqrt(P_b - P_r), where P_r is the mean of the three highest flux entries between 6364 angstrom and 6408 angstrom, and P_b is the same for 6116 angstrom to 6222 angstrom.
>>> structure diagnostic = 0.144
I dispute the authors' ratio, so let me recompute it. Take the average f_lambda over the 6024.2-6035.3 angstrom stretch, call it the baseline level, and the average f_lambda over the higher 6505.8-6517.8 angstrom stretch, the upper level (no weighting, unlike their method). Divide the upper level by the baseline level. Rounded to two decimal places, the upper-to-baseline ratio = 1.05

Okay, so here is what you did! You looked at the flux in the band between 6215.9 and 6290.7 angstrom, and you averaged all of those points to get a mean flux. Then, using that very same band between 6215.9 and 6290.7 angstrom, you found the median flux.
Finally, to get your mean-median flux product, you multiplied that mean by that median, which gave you 0.502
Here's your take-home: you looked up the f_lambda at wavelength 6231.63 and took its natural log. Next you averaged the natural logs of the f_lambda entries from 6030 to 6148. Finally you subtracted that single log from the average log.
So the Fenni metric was 0.15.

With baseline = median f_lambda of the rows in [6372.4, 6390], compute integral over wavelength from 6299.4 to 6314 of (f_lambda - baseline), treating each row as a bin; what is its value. -0.4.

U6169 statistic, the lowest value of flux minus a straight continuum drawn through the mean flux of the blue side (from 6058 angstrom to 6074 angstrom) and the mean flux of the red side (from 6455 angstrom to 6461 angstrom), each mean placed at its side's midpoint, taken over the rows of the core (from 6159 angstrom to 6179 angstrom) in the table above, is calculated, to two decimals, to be -0.27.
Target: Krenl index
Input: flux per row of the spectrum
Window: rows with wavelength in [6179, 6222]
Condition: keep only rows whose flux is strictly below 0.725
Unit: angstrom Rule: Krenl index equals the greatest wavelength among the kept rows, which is 6220.17 angstrom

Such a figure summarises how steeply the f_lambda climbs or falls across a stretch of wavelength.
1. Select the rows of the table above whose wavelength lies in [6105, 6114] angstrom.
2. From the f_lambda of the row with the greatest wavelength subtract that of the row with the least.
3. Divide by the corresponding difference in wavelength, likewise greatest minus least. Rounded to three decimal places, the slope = -0.005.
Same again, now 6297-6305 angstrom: -0.014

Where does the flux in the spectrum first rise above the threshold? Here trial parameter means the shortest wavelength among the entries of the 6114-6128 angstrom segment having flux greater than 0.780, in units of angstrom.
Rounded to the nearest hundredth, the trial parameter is 6115.08 angstrom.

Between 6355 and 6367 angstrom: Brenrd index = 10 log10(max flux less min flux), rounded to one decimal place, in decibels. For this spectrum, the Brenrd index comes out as -11.7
